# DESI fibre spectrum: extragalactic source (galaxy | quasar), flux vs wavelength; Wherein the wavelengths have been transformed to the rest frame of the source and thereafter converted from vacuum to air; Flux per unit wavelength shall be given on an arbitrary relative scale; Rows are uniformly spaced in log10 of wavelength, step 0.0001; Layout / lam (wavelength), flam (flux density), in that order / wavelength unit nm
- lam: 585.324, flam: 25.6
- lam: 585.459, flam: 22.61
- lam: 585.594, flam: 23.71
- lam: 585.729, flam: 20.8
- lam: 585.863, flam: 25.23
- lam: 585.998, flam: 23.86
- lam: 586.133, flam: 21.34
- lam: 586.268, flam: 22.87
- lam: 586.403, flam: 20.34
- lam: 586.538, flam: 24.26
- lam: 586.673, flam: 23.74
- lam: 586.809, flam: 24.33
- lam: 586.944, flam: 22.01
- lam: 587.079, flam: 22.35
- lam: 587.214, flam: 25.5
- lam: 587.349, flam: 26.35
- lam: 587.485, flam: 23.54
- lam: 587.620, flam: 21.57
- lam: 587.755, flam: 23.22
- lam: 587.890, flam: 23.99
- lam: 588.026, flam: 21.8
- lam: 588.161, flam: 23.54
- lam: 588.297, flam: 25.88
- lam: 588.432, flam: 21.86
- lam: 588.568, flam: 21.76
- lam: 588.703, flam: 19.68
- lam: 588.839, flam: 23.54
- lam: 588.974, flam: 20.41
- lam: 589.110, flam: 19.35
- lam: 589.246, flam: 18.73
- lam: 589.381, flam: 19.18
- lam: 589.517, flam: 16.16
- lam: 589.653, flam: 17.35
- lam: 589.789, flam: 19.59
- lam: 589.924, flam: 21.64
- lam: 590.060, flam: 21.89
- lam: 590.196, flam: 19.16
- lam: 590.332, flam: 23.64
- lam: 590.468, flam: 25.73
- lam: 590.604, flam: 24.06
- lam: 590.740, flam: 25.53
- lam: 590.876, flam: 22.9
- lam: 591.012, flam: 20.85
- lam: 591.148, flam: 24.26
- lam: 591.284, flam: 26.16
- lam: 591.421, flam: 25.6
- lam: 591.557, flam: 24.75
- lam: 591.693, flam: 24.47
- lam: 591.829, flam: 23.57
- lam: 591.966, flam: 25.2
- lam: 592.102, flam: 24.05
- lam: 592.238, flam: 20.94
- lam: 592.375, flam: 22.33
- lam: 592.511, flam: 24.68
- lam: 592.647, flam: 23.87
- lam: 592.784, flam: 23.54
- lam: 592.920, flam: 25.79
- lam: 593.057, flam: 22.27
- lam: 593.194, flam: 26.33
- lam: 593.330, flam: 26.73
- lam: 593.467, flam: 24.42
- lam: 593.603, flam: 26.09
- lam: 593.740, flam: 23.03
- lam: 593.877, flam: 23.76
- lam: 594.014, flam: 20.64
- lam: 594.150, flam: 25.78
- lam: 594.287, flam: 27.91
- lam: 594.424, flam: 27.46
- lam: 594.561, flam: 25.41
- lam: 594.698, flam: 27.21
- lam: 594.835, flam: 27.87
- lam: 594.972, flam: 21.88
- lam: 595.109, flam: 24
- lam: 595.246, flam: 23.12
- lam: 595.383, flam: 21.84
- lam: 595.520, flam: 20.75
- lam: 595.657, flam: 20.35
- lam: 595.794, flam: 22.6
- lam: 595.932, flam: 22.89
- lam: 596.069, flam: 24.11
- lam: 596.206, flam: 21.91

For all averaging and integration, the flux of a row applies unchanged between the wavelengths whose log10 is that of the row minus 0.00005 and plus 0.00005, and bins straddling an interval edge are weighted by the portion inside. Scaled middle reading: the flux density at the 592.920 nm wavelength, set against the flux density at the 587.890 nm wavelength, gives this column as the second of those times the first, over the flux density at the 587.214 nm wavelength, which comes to 24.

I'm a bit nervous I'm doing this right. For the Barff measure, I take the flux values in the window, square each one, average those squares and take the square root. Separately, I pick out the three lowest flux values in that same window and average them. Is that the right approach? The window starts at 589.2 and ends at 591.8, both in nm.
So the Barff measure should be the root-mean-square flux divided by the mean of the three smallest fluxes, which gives 1.29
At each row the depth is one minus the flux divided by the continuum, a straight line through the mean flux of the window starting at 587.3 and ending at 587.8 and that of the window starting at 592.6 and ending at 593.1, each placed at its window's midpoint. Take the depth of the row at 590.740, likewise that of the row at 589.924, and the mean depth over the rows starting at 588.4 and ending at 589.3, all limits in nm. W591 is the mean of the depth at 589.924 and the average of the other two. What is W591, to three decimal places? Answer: 0.057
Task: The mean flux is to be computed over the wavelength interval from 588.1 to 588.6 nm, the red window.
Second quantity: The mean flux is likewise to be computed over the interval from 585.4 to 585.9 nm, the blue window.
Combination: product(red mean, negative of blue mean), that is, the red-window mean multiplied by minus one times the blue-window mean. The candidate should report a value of -537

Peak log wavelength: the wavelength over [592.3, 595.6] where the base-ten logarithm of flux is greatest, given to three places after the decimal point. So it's 594.287 nm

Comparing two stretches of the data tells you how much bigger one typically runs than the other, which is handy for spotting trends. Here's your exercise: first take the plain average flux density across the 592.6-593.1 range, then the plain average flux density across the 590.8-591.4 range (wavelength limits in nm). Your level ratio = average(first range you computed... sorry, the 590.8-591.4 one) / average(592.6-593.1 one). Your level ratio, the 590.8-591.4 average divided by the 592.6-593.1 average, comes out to 0.99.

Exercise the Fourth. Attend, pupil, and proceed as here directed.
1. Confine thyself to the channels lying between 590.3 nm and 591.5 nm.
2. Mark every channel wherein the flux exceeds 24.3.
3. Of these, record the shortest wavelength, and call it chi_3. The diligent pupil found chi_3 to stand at 590.468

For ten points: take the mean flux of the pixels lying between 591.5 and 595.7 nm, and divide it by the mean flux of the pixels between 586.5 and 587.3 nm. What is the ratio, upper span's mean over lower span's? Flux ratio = 1.02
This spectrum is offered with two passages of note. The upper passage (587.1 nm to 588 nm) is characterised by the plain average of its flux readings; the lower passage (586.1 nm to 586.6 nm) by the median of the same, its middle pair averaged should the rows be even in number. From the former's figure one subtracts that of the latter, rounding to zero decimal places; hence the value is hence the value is 2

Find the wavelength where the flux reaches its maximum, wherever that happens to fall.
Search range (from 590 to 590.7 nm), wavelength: 590.468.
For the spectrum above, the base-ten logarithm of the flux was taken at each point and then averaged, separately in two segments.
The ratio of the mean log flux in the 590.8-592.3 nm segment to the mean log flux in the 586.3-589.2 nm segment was 1.02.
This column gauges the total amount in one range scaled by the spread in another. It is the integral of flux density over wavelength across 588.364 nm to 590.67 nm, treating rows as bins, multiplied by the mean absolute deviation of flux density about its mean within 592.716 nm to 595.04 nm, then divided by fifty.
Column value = 1.8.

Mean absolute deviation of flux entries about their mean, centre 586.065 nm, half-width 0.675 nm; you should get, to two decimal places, 1.28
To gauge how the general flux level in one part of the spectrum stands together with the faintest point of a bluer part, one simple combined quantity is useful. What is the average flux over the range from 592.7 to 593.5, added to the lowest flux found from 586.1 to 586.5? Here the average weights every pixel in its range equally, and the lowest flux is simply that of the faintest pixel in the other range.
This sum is 45.2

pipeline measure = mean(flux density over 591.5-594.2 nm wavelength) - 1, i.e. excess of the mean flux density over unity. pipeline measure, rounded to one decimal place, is 23.1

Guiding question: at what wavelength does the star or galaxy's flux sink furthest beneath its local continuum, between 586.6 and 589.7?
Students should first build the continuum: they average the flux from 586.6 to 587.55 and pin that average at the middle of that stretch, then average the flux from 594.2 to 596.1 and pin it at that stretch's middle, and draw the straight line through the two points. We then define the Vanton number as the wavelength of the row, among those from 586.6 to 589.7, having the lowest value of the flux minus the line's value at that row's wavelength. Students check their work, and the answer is 589.517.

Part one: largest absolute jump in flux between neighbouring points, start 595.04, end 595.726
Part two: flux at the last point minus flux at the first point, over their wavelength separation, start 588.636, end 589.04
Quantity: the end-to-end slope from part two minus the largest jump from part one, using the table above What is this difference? 1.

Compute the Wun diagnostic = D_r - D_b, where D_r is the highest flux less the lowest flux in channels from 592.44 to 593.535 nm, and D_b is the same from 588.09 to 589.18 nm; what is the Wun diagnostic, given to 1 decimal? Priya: -2.1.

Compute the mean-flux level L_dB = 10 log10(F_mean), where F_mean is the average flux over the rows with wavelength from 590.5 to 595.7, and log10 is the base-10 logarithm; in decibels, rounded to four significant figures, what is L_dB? 13.84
